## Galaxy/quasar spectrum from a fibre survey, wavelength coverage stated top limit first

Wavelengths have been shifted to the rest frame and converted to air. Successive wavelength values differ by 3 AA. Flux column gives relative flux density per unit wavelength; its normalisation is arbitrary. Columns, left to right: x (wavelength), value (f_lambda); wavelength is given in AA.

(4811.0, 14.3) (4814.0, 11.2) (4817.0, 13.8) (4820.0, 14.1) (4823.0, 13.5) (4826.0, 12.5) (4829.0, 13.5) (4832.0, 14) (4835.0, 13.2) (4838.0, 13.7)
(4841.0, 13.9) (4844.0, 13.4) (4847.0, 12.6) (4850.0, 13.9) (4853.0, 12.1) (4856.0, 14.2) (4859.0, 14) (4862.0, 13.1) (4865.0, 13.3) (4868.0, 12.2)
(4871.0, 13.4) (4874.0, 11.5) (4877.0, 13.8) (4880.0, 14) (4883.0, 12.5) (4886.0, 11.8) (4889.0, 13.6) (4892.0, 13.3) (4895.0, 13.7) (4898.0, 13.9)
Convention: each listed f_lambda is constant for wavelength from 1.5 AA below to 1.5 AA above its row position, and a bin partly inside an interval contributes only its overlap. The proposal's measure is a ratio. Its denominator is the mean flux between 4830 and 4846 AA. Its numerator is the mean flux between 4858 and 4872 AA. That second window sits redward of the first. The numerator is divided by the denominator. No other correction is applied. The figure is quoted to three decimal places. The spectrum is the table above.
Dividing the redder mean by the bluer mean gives 0.968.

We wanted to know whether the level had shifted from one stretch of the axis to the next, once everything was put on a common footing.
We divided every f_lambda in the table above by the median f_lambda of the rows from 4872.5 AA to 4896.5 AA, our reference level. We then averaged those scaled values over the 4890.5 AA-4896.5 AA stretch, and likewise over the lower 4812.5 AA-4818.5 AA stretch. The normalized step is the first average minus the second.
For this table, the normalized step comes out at 0.074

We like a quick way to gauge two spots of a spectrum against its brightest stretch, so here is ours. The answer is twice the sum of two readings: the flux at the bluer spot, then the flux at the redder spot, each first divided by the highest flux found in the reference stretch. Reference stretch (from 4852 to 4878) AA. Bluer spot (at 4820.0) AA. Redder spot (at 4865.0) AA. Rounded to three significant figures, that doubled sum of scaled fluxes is 3.86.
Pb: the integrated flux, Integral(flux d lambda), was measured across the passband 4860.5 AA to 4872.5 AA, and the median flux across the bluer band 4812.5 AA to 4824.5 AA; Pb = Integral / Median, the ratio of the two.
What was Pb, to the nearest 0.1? 11.4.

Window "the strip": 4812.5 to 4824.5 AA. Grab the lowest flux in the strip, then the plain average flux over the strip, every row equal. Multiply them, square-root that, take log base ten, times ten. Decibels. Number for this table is 10.8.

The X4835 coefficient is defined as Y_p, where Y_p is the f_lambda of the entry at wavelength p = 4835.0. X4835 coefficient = 13.2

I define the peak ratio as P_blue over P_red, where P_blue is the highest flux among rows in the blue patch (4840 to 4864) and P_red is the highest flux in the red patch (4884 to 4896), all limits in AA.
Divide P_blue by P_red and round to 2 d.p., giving 1.04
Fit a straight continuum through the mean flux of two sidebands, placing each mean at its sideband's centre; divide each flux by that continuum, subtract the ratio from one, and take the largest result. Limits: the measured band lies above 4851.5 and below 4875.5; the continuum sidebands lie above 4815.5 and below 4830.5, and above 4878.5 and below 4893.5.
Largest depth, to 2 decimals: 0.12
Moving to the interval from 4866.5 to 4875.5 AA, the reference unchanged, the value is 0.12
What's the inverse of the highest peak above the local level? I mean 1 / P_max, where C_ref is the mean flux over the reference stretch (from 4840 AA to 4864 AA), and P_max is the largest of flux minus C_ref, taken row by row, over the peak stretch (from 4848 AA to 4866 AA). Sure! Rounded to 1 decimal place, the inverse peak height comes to 1.2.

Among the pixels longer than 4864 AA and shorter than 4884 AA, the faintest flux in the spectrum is 11.5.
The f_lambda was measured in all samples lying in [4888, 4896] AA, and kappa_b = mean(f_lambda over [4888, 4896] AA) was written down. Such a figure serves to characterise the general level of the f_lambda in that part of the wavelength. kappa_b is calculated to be 13.5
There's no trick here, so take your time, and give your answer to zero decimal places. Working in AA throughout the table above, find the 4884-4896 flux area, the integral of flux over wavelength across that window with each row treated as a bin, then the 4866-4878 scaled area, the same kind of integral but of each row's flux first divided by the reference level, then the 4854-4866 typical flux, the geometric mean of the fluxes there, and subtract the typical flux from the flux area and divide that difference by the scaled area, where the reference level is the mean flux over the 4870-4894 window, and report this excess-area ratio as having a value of 12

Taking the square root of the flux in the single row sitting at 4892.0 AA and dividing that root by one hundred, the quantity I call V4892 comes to 0.0365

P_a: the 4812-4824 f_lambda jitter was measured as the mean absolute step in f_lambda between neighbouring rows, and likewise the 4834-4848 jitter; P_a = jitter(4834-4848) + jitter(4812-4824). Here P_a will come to 1.67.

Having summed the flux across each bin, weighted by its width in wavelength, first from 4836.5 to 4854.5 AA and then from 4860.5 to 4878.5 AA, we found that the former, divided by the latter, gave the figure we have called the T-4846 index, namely 1.03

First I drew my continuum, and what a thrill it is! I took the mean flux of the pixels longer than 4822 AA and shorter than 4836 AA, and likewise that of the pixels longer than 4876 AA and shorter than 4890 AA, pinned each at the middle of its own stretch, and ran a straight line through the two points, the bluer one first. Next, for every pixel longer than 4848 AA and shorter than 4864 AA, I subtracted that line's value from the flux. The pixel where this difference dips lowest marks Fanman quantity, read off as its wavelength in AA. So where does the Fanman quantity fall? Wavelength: 4853.0 AA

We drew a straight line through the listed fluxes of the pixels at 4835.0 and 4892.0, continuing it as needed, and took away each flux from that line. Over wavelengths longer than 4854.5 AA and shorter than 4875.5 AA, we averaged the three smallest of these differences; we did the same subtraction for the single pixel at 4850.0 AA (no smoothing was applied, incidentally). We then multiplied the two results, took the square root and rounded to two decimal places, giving 0.65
